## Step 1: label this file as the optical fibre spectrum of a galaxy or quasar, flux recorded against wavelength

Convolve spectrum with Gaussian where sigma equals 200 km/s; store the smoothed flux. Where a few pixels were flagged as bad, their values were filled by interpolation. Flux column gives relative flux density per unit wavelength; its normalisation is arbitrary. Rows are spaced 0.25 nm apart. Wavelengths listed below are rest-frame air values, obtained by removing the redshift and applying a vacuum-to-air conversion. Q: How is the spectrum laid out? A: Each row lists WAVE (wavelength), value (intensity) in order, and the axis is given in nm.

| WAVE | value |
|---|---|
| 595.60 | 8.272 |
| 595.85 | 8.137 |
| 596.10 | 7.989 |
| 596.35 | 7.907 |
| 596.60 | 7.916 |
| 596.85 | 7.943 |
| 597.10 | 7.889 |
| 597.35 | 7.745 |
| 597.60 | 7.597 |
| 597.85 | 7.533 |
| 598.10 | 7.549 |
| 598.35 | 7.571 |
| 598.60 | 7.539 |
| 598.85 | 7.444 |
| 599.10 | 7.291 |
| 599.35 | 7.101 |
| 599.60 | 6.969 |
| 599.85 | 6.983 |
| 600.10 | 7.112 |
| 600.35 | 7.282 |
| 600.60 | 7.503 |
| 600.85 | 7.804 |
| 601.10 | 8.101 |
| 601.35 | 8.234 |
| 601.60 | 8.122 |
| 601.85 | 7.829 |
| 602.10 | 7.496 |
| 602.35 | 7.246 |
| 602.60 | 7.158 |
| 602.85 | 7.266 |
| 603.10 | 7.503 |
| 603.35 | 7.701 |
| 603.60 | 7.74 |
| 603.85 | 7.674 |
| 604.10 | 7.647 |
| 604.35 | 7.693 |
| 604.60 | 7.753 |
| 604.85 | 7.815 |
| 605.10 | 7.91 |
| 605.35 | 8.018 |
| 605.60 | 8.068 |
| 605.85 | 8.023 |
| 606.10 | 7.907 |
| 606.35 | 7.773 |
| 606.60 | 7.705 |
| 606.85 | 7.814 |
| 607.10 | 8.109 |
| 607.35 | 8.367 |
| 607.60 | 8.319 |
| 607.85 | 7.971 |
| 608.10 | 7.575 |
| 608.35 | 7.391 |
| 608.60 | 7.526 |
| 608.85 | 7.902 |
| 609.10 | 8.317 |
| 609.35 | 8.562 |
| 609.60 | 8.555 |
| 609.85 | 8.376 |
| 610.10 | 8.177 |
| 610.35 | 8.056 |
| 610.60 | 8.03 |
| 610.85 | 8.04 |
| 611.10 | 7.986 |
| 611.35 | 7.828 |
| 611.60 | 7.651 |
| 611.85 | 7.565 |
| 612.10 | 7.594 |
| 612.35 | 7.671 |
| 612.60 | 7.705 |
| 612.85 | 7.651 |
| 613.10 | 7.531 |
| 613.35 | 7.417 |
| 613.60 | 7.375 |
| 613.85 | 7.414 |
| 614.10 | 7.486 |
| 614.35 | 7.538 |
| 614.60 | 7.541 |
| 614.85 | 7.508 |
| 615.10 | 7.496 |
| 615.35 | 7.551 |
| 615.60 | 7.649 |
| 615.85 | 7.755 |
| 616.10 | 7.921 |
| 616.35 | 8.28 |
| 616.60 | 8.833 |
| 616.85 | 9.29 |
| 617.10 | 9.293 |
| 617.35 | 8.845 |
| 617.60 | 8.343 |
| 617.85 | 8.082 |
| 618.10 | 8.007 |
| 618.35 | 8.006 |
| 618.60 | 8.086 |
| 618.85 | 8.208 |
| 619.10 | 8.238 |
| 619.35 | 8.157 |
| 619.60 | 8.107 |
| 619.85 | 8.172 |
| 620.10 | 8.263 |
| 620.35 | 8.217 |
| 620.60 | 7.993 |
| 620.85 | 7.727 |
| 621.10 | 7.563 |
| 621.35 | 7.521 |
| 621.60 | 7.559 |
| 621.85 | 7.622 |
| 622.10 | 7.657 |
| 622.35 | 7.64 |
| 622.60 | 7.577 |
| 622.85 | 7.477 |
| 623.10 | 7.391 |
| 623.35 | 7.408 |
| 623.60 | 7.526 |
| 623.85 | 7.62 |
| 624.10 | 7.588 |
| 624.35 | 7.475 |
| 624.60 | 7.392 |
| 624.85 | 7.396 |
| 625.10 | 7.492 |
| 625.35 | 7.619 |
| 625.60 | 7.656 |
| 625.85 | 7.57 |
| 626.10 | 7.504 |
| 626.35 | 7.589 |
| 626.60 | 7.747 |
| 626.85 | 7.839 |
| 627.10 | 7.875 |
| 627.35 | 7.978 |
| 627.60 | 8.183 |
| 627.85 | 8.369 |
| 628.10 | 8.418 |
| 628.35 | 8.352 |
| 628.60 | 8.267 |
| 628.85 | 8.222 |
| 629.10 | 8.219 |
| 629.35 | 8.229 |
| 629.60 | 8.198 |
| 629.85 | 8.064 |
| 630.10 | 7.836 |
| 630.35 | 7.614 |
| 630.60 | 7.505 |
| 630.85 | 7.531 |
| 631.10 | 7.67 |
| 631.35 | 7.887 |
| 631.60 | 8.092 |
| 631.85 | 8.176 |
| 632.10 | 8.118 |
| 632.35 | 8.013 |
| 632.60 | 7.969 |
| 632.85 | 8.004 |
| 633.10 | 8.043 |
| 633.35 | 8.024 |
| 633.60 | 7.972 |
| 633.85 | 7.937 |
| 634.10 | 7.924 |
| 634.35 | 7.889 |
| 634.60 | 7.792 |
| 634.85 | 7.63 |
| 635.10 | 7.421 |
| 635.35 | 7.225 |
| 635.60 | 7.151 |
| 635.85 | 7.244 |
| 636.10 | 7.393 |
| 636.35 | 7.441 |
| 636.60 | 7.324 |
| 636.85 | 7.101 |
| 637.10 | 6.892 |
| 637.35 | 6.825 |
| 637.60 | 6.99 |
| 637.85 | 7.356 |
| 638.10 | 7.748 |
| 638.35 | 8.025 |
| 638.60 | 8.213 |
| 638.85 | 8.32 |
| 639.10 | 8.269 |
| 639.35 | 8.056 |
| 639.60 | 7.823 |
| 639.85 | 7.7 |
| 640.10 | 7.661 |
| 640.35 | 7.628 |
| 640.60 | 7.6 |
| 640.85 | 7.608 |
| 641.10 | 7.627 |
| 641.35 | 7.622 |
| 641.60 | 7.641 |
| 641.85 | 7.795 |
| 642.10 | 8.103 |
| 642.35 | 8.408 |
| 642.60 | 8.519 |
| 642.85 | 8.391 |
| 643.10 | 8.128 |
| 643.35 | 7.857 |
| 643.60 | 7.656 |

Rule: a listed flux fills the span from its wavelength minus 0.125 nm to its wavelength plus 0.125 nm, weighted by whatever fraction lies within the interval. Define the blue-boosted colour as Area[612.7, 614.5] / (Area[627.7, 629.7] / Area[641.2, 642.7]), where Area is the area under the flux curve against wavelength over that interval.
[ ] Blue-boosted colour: 10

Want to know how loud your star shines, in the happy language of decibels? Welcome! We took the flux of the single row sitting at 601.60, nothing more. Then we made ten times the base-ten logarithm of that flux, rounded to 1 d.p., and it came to 9.1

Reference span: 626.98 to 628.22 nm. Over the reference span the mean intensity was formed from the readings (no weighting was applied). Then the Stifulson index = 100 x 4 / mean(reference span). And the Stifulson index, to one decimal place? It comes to 49.0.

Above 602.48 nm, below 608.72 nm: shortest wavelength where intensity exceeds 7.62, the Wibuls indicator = 603.35 nm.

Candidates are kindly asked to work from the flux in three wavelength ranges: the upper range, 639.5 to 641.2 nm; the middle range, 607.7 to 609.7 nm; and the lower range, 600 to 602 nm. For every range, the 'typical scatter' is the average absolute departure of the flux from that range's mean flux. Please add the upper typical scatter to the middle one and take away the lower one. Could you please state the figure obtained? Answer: 0.096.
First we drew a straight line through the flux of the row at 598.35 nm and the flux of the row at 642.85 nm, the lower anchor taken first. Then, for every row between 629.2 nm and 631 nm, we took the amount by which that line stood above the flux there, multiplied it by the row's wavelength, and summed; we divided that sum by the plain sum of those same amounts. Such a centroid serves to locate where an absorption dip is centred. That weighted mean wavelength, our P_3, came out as 630.58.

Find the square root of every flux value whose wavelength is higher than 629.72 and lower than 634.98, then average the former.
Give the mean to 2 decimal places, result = 2.81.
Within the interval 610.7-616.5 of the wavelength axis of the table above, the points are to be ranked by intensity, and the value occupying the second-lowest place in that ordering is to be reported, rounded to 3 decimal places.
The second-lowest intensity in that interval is 7.414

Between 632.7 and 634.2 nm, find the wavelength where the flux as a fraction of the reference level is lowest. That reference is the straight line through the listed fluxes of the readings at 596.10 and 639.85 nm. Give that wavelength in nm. 634.10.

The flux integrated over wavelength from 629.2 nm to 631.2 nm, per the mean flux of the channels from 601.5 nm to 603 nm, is 2.1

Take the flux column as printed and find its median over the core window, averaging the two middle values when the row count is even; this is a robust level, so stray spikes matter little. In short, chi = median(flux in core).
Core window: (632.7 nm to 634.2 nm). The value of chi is 7.99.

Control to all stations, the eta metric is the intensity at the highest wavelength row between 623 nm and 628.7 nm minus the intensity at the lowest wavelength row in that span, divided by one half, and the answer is 1.8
